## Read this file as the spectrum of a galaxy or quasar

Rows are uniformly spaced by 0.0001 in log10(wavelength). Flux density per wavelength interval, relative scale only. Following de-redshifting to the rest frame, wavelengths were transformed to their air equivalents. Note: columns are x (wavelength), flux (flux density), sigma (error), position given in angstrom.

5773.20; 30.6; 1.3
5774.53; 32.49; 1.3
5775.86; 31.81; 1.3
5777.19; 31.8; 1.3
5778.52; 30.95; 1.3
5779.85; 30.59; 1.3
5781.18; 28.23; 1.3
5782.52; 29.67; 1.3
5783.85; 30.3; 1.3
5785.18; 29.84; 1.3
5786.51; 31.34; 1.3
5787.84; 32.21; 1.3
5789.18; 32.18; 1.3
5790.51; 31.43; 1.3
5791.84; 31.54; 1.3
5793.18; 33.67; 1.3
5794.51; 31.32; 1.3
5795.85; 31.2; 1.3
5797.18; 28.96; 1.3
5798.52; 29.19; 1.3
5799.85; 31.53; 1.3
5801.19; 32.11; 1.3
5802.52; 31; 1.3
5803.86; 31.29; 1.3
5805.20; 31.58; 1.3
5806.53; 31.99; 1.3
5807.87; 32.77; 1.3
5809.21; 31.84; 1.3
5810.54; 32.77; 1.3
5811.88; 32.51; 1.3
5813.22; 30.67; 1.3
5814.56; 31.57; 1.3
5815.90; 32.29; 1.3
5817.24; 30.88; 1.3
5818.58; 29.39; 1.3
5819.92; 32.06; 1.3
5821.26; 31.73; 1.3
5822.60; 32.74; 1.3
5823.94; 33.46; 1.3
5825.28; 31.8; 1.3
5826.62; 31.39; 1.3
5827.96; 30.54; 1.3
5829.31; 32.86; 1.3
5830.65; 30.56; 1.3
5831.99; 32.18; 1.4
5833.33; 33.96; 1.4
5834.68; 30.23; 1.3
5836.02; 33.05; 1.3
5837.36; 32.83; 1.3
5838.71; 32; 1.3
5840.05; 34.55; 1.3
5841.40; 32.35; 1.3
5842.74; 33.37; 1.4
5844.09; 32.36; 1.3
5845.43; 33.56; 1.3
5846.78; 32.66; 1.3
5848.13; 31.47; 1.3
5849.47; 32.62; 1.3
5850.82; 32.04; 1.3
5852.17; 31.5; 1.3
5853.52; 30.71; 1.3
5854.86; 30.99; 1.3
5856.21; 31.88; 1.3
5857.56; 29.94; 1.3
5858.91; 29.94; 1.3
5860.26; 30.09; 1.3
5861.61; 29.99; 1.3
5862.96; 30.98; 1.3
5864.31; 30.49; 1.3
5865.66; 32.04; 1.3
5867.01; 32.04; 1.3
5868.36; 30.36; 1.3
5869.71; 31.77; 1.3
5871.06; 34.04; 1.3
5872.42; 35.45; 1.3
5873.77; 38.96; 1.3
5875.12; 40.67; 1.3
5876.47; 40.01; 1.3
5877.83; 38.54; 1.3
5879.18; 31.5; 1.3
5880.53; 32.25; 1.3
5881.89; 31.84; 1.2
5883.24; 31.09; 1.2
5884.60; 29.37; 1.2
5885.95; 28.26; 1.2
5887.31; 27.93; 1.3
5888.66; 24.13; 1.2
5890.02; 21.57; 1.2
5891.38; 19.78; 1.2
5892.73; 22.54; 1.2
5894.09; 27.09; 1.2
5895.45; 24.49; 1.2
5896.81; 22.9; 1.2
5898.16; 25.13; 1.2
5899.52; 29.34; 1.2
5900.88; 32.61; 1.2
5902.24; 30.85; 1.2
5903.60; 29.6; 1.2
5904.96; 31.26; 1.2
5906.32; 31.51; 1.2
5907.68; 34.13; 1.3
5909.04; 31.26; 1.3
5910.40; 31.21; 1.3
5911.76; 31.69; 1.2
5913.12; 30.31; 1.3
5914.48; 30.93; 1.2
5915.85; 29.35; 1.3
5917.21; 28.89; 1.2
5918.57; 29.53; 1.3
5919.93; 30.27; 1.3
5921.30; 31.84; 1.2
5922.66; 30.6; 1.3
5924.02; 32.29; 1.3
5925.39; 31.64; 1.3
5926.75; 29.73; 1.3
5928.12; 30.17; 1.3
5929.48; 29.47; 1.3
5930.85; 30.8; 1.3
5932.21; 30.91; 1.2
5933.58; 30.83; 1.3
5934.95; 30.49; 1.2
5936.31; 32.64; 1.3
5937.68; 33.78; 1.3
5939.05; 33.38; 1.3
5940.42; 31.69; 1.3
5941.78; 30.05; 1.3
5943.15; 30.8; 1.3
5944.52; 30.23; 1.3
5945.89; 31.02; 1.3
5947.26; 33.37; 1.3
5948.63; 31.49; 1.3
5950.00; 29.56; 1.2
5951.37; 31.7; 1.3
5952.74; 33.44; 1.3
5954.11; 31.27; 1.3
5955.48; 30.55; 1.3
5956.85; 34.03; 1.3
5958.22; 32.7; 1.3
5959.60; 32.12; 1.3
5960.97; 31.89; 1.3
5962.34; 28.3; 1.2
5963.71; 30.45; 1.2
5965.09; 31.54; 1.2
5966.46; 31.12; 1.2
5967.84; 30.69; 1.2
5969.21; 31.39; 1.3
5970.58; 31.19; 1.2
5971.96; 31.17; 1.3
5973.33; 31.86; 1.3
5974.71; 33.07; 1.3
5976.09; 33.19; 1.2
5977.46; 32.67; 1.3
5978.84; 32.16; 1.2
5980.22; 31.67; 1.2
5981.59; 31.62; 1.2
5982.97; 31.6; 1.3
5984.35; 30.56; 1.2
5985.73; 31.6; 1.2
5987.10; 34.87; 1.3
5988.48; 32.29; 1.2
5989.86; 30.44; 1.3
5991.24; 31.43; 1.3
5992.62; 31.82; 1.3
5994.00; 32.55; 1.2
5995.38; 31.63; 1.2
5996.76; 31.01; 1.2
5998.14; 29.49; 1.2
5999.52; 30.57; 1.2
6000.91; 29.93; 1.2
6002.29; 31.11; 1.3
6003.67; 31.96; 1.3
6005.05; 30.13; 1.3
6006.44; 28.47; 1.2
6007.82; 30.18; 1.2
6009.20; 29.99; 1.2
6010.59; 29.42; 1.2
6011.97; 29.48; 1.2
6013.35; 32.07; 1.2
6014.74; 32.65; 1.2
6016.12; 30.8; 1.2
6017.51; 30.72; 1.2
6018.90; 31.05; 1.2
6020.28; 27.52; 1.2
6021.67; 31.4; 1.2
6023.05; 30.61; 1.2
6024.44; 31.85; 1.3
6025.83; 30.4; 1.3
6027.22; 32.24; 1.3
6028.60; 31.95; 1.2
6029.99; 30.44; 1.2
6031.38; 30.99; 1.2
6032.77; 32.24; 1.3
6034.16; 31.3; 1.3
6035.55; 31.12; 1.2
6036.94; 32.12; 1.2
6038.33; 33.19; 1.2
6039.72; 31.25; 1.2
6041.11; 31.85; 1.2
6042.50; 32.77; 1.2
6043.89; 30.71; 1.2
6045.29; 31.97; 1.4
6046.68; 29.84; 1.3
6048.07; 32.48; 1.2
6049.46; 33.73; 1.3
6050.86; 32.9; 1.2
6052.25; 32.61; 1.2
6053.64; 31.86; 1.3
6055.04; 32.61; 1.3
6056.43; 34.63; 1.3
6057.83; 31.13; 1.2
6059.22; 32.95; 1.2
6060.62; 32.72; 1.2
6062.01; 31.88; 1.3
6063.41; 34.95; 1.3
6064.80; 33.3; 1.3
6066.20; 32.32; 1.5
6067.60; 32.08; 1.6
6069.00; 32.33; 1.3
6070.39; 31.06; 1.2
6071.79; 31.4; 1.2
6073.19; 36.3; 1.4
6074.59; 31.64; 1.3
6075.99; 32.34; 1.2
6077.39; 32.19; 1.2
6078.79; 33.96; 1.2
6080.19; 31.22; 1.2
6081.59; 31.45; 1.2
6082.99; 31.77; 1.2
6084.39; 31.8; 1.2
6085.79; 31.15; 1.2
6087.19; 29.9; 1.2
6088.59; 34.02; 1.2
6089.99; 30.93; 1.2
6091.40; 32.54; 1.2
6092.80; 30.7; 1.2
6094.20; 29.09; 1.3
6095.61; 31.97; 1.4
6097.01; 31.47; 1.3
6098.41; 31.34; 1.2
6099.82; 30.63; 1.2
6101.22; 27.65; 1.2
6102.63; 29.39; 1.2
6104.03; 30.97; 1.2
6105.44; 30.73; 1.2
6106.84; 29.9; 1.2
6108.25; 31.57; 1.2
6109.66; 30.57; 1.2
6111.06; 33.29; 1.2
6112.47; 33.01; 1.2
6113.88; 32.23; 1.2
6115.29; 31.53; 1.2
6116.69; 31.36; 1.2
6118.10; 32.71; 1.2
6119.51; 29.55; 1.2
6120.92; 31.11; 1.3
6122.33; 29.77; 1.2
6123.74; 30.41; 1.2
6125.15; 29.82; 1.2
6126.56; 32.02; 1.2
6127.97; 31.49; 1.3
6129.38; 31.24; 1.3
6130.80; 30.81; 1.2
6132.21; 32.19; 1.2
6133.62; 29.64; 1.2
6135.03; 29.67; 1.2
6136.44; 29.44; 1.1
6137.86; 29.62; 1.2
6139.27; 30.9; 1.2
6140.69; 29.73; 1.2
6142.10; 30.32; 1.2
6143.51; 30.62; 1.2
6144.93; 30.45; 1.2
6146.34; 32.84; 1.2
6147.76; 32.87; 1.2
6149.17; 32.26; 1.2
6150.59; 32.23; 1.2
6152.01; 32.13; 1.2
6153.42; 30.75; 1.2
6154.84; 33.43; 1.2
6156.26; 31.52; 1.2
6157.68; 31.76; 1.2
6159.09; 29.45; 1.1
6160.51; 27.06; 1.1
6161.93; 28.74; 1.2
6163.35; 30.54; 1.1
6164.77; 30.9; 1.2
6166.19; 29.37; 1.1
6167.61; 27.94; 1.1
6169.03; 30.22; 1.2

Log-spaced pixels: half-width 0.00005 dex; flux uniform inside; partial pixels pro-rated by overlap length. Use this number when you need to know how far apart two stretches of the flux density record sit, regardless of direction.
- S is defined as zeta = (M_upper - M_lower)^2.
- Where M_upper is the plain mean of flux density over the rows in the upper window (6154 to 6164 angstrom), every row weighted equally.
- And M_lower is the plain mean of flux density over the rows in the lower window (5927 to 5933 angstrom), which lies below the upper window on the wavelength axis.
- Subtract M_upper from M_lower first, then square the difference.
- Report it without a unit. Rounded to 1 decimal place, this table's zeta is 0.0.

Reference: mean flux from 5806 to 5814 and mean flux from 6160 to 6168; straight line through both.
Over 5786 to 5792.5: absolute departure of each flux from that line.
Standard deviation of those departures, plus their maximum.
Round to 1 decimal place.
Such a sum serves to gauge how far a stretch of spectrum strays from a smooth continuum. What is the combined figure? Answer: 1.3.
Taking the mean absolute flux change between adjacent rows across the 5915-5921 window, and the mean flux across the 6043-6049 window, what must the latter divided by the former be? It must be 51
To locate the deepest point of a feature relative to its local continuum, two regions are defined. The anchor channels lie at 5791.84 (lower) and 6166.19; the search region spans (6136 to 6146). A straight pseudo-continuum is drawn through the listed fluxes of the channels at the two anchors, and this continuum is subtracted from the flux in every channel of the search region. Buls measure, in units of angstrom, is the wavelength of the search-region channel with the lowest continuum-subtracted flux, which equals 6136.44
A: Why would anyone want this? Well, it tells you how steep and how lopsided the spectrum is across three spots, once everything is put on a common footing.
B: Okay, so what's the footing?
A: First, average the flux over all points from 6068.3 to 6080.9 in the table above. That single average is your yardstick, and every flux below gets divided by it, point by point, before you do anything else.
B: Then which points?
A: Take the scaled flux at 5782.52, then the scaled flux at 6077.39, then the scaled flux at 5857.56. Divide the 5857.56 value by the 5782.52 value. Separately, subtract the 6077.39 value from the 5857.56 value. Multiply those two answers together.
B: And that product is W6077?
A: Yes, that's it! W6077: -0.070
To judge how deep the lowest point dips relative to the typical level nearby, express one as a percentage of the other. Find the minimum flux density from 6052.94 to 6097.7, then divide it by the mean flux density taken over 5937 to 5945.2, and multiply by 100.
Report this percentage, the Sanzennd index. 92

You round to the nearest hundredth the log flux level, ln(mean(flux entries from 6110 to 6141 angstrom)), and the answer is 3.43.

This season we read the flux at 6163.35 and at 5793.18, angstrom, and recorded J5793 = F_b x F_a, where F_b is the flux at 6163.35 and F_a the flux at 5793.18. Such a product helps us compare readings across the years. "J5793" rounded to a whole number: 1028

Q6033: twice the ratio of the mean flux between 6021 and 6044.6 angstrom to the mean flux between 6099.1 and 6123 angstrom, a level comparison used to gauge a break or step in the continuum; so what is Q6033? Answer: 2.04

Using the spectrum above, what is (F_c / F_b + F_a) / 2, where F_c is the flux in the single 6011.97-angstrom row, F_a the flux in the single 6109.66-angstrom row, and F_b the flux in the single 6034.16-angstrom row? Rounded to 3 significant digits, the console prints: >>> 15.8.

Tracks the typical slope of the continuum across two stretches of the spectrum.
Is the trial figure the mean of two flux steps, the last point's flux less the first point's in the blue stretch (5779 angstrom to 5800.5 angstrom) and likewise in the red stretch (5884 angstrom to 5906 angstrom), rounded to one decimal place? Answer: 1.4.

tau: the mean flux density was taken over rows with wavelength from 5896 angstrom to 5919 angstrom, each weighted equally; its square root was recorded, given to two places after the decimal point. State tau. 5.48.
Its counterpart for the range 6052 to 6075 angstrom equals 5.72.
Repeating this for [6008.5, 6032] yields 5.55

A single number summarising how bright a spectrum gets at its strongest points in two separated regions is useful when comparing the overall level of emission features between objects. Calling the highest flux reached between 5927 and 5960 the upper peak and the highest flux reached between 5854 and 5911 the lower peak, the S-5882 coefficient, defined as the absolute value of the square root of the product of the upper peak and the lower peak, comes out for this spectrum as 37.2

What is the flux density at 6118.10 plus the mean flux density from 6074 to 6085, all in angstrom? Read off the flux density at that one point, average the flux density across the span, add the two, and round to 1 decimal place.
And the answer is 64.8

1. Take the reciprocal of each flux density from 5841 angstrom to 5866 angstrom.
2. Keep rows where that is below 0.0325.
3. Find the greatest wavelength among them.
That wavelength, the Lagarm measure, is 5865.66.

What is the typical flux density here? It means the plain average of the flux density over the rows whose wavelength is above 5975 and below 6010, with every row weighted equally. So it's 31.3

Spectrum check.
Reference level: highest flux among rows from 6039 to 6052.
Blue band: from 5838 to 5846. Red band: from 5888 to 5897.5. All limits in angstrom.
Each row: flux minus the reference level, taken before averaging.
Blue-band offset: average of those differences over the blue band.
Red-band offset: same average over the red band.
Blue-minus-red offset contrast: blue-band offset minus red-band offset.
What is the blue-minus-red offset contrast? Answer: 10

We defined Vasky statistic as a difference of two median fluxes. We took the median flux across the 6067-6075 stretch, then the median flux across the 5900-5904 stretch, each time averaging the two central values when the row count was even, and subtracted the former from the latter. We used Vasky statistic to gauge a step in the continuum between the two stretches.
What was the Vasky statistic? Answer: -1.0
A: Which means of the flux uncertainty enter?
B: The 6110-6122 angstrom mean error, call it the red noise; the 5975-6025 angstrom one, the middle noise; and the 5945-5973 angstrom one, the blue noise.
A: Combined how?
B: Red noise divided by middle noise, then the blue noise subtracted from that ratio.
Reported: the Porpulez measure -0.28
